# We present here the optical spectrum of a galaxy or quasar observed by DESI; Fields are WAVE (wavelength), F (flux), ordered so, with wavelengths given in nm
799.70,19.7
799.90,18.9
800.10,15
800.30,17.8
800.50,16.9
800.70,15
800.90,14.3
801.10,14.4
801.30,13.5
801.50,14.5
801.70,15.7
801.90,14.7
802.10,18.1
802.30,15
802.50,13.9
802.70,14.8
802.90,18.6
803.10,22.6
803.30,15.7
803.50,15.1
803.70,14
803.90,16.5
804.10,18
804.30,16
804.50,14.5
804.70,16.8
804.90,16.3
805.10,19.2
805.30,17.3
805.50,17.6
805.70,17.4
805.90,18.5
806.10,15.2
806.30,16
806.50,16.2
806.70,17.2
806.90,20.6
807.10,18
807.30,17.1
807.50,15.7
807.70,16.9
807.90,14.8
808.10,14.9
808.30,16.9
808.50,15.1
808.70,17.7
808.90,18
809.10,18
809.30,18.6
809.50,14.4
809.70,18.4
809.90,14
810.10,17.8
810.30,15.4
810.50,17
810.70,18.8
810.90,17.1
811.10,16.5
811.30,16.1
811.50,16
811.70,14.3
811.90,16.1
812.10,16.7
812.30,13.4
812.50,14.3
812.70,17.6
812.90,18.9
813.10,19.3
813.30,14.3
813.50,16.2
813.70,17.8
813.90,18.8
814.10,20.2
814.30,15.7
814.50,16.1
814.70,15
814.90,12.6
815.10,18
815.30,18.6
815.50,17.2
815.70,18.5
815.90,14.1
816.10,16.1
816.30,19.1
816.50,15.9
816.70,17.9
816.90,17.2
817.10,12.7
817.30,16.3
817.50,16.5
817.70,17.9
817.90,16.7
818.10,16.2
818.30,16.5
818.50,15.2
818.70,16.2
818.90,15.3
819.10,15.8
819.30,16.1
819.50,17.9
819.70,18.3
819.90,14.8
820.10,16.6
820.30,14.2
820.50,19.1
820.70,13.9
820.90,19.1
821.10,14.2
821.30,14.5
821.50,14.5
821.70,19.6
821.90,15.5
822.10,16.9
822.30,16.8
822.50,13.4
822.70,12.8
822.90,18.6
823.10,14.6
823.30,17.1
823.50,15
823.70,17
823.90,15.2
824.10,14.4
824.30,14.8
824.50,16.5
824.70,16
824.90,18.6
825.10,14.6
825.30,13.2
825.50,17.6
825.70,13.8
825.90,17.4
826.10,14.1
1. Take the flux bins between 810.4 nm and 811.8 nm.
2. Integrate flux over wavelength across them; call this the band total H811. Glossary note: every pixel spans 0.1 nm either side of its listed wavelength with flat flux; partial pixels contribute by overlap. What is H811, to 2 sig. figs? 23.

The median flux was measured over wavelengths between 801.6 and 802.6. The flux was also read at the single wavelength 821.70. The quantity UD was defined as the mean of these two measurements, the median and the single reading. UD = 17.3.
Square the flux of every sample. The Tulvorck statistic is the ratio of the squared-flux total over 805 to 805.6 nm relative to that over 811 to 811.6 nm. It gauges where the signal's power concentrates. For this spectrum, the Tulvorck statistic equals 1.24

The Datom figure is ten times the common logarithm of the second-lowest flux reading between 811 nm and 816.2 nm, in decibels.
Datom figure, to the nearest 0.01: 11.27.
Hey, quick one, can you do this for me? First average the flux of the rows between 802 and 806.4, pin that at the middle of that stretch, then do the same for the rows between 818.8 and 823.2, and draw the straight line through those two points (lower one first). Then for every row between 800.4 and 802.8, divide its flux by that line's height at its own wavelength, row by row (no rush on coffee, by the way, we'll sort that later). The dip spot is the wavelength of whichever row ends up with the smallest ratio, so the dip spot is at 801.30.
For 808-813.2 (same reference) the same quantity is 812.30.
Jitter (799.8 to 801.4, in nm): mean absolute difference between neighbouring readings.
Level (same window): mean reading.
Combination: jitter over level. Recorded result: 0.10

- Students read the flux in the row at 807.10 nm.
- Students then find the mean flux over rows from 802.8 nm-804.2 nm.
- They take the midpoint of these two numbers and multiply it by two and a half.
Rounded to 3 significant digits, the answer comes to 44.0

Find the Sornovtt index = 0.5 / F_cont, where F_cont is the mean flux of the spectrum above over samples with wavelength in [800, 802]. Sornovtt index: 0.0329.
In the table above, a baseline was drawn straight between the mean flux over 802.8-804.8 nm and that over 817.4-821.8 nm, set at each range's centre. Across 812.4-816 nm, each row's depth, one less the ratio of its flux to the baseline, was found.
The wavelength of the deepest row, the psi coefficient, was 814.90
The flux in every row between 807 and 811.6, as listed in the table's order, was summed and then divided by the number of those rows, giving 16.7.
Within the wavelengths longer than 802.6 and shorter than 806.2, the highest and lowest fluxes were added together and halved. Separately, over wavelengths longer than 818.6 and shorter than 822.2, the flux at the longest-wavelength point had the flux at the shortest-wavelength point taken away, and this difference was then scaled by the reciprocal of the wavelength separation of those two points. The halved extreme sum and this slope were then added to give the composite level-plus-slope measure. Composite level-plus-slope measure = 18.5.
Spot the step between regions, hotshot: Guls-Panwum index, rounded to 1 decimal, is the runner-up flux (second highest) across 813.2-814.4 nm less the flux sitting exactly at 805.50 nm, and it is 1.2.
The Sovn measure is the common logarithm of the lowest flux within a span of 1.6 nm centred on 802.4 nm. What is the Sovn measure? 1.14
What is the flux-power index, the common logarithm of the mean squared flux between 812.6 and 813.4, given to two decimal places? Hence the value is 2.49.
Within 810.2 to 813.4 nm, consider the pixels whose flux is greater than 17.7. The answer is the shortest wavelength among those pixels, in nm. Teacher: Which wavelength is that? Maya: 810.70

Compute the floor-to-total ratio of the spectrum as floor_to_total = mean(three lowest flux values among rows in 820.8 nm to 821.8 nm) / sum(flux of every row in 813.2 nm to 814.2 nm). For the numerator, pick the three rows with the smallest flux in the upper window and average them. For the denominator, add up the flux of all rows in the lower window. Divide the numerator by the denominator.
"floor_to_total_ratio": 0.165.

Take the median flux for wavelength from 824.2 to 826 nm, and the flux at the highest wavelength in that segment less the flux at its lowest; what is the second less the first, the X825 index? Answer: -13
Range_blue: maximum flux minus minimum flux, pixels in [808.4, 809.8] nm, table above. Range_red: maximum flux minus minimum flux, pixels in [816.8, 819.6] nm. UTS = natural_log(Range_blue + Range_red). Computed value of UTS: 2.24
